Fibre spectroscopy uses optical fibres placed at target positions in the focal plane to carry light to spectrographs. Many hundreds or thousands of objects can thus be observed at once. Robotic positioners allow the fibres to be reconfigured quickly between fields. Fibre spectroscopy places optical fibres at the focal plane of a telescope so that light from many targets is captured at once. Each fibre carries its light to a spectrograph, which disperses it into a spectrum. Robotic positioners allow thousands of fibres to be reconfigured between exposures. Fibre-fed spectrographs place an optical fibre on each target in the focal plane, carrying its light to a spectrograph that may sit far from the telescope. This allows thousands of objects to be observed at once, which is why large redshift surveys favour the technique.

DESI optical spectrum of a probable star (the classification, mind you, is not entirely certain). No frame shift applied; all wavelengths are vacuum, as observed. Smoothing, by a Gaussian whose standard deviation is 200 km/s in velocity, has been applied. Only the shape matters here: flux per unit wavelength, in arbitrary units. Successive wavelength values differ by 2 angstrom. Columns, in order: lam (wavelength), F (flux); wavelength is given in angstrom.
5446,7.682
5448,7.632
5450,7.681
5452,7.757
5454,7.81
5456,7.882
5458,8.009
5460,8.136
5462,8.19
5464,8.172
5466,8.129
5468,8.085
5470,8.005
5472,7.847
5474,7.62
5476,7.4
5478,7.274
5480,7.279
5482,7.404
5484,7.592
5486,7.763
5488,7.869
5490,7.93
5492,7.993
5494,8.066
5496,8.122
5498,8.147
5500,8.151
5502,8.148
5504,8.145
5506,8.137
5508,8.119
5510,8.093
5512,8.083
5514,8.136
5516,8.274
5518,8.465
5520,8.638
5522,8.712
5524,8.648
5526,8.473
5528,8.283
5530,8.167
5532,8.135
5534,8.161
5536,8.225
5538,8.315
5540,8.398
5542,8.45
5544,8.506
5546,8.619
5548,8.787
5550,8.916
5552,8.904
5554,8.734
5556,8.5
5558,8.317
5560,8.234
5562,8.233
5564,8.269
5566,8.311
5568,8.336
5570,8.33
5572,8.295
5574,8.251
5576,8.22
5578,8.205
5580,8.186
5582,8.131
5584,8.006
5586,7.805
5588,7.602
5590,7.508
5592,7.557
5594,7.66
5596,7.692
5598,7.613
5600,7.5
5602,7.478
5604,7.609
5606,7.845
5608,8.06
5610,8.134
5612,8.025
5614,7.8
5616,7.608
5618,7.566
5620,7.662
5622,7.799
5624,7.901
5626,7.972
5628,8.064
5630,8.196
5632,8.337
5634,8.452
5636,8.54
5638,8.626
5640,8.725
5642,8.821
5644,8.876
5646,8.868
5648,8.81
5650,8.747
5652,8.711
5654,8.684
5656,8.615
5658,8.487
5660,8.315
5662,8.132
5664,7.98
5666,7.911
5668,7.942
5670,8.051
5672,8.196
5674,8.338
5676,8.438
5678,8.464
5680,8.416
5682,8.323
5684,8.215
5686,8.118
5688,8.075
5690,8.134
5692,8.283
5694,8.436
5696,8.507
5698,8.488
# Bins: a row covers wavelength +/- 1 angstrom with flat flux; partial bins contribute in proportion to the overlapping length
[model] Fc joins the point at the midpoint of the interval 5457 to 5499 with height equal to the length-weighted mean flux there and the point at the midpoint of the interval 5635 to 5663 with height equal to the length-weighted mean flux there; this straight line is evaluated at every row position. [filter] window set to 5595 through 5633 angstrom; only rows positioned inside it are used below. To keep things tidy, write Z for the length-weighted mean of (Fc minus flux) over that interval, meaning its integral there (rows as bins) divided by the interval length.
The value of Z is 0.65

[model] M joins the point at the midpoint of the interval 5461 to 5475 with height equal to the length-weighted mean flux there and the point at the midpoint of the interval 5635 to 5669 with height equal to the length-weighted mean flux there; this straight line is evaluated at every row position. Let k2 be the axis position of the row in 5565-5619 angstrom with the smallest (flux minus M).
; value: 5602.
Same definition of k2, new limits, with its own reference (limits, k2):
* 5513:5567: 5532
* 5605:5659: 5618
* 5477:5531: 5480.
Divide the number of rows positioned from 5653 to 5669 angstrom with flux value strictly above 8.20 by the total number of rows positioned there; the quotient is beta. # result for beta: 0.5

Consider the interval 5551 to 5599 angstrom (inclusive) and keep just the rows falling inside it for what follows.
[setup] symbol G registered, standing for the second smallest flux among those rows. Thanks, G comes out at 7.557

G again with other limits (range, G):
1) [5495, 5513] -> 8.093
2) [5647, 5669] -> 7.942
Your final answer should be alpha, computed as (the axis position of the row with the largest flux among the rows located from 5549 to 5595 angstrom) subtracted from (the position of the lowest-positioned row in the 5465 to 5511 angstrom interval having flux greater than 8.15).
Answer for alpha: -50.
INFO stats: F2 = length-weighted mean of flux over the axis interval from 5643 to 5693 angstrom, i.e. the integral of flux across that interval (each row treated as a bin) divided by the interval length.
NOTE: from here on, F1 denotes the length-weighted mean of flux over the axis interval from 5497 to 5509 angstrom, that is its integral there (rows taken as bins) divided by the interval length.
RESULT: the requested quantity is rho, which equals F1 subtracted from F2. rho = 0.2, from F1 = 8.14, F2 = 8.37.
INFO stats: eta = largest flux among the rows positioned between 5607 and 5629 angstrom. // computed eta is 8.134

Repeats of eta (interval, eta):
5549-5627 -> 8.916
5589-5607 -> 7.845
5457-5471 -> 8.19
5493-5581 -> 8.916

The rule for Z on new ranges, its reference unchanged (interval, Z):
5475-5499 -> 0.16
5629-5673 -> 0.19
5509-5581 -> -0.22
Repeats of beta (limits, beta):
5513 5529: 0.9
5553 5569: 1.0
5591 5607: 0.0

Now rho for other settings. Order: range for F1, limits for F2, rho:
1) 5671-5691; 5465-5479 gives -0.5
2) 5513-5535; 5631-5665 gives 0.2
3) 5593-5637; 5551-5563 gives 0.6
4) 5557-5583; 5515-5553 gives 0.2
